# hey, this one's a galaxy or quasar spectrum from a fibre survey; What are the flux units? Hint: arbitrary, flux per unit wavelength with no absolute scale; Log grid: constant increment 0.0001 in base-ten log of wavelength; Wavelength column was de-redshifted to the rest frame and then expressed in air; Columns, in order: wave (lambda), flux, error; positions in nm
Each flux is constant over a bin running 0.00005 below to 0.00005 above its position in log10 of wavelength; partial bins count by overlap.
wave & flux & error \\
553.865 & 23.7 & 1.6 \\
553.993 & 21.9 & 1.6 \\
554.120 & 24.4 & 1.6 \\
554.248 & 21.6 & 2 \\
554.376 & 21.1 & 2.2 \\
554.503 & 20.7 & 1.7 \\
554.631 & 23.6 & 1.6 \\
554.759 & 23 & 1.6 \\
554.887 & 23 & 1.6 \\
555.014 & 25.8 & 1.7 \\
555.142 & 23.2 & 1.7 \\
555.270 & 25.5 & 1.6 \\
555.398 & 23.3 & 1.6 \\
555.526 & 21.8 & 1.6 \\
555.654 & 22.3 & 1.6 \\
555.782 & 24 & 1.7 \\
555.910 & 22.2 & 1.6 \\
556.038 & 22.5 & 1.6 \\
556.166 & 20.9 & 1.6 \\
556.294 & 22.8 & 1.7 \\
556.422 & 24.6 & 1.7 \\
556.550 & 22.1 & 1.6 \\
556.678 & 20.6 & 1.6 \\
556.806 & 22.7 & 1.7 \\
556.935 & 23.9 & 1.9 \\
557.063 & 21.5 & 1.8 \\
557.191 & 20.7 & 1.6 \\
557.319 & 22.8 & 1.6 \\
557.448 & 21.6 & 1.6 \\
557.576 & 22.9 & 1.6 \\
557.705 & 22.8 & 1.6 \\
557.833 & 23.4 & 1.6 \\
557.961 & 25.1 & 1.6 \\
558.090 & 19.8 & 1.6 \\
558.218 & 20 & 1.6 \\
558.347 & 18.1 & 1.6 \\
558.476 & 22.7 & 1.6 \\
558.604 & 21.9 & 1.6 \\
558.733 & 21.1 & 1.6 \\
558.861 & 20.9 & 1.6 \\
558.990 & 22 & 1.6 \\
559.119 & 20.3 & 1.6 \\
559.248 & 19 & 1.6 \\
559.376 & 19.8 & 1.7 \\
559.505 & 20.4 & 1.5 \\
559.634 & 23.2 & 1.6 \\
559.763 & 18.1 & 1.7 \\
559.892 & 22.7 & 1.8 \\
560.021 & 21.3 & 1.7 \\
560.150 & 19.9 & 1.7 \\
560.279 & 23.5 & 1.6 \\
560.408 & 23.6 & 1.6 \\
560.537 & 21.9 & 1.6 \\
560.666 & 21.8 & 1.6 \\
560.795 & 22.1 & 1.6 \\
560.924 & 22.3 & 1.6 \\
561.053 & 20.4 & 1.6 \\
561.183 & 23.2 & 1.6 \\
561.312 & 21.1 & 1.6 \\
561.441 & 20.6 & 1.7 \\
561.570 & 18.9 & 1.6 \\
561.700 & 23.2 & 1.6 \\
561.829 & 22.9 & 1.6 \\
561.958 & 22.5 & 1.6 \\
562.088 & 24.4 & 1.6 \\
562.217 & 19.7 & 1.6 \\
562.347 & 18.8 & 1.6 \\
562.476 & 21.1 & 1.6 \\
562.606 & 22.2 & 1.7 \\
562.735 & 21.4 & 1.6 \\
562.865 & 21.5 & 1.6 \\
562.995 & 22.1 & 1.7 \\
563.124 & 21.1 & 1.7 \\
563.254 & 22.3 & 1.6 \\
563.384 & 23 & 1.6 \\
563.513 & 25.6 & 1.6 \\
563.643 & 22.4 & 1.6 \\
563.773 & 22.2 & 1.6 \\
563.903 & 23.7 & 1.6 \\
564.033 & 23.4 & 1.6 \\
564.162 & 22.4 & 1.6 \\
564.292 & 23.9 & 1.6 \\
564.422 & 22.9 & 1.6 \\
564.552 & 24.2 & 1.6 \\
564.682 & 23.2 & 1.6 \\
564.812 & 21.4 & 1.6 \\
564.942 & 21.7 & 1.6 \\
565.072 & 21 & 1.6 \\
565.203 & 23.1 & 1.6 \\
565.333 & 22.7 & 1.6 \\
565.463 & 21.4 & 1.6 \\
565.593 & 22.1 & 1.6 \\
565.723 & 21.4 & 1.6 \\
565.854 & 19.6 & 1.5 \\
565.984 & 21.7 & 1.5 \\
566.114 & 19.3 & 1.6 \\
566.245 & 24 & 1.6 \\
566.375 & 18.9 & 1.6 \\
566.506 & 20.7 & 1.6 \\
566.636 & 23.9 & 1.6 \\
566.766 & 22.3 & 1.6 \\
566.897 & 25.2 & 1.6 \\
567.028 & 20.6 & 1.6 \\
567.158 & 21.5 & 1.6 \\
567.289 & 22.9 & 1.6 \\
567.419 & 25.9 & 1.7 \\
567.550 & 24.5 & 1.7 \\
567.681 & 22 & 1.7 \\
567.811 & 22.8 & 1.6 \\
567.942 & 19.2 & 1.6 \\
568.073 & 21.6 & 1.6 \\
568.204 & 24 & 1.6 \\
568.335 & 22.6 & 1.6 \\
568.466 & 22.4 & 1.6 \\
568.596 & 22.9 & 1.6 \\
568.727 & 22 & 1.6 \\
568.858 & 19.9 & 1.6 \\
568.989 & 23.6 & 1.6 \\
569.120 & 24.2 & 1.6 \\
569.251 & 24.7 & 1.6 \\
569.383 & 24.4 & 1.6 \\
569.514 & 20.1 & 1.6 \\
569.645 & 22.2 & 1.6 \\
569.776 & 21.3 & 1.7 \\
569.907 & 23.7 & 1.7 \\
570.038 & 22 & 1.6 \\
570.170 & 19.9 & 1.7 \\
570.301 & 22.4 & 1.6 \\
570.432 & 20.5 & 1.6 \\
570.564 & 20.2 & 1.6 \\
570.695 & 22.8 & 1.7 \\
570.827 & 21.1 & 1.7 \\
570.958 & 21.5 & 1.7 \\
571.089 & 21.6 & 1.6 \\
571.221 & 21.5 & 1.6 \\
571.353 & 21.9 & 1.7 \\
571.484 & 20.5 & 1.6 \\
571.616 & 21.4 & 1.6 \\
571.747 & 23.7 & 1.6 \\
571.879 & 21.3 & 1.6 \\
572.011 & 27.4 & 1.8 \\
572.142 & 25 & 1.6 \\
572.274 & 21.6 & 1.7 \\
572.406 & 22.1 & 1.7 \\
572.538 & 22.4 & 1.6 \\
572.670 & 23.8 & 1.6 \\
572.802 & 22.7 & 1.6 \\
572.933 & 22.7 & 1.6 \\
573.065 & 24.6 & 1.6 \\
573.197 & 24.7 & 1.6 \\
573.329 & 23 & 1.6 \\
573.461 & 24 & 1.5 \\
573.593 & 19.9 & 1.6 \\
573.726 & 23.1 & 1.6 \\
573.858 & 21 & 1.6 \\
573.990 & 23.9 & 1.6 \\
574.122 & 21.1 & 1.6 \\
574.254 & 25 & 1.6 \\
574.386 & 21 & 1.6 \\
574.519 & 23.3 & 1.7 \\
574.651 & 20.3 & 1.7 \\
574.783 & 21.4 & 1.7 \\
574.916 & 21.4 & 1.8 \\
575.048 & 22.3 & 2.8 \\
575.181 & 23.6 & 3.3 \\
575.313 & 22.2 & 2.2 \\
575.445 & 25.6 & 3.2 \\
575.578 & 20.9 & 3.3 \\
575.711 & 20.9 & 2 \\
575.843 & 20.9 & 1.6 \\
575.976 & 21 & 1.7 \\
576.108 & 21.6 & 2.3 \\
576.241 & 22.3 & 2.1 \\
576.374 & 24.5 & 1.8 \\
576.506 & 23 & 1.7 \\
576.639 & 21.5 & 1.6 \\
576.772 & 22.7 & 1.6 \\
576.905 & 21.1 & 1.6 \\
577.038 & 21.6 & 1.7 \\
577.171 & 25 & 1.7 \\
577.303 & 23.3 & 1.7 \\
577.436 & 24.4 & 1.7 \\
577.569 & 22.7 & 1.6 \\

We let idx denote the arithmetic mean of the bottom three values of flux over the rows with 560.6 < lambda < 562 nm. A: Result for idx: 20.0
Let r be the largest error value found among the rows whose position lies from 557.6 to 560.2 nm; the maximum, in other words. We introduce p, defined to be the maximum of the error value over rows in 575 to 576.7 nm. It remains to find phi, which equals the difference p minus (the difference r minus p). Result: 4.8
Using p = 3.30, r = 1.80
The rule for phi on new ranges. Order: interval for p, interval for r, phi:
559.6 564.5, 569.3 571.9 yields 1.9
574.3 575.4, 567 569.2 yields 4.9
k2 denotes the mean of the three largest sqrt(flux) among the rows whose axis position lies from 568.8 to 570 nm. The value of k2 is 4.94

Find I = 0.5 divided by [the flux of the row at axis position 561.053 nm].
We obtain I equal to 0.0245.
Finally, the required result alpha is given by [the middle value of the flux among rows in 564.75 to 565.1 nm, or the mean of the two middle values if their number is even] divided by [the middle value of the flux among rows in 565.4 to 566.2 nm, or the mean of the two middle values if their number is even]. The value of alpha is 1.000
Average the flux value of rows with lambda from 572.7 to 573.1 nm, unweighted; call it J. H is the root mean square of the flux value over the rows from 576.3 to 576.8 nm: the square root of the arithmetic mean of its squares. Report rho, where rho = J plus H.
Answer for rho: 46.3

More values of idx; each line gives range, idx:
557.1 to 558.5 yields 19.3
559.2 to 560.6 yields 19.0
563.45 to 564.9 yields 22.0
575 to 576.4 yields 20.9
